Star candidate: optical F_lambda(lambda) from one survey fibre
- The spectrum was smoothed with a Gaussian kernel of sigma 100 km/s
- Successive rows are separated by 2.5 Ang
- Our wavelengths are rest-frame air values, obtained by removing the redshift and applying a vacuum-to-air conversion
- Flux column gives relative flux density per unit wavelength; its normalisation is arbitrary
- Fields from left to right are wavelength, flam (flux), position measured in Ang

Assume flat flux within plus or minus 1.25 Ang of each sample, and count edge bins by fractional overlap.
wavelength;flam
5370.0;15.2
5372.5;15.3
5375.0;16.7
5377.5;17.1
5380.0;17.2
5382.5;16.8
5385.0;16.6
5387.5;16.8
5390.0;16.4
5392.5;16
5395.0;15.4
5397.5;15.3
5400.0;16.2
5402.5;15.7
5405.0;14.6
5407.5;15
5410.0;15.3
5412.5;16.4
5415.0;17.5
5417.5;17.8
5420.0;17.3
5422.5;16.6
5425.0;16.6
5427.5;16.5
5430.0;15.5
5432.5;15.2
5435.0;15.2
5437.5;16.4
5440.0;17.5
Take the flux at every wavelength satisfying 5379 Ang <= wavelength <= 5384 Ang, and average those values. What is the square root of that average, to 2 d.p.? 4.12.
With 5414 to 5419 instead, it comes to 4.20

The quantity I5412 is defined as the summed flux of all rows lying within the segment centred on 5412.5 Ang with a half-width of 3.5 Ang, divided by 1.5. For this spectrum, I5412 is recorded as 33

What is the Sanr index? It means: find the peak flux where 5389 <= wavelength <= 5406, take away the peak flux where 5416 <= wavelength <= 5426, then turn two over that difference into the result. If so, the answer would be -1.4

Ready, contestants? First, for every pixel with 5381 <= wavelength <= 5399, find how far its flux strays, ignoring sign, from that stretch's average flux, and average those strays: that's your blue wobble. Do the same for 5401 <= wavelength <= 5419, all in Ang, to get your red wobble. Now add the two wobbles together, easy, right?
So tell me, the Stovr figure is 1.55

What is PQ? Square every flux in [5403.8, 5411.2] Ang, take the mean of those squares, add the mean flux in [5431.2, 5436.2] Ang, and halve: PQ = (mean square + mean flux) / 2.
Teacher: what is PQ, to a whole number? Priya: 120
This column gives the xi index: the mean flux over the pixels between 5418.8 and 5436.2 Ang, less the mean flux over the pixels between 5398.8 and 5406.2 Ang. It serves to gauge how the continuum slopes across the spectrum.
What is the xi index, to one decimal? 0.6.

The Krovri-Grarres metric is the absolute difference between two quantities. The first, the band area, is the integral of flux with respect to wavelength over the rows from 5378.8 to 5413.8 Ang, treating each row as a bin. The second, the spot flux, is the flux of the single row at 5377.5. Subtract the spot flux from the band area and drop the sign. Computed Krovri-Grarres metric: 542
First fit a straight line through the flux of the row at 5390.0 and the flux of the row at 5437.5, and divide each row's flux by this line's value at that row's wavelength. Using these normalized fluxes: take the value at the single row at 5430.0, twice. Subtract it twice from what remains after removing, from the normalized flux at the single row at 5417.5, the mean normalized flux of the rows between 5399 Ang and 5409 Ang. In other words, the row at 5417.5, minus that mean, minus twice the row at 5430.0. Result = -1.74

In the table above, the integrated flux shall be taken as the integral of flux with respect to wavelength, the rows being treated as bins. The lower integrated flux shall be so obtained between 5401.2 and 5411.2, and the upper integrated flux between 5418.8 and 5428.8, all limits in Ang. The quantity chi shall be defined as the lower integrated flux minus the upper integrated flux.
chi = -16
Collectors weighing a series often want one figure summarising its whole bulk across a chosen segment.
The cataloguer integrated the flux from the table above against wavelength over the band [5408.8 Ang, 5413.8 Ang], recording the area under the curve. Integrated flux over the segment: 79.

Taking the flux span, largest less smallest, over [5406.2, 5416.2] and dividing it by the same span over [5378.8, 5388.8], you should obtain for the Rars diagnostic 4.2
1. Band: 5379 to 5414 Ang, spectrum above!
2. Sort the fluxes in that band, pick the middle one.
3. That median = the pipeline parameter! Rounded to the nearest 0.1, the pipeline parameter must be 16.1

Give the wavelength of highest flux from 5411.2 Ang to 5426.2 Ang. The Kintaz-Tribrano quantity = 5417.5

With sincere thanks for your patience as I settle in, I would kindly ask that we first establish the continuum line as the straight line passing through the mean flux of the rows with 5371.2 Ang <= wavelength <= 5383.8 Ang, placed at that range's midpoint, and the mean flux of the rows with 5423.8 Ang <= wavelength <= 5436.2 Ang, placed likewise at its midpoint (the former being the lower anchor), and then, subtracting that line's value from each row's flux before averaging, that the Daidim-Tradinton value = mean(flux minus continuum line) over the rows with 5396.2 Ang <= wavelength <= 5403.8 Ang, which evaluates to -0.54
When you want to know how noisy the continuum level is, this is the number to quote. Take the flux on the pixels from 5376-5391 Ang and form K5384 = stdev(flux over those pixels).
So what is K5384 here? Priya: 0.3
